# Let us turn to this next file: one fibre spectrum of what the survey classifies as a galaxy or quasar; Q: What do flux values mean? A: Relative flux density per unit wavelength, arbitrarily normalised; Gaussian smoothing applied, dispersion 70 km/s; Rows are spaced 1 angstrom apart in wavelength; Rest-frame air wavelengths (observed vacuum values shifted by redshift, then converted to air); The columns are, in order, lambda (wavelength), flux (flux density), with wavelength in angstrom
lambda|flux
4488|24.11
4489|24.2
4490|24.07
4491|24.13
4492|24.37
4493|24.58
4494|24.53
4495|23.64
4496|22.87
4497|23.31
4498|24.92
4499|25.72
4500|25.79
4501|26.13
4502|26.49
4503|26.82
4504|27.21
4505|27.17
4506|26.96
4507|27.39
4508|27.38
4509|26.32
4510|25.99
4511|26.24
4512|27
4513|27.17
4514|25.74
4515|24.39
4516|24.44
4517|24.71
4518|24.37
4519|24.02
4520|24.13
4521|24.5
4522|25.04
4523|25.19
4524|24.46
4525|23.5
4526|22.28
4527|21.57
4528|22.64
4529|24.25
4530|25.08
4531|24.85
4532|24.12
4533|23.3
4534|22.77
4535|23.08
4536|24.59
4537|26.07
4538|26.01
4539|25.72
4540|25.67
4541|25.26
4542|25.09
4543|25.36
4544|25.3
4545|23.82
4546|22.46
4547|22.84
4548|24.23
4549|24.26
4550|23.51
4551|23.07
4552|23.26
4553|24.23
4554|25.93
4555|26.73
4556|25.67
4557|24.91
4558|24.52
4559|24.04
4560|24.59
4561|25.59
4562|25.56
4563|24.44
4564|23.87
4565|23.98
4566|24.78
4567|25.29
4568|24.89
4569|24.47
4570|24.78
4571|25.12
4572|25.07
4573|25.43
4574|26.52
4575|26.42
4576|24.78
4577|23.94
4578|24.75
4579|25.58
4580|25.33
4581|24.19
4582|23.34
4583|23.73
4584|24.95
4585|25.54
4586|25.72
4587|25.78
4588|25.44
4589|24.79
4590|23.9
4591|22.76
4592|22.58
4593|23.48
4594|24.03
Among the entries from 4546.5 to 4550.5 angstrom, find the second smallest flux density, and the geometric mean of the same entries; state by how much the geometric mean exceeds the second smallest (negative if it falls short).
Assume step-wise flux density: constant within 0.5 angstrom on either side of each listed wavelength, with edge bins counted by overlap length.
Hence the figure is 0.19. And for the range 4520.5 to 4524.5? 0.30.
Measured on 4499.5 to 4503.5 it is 0.17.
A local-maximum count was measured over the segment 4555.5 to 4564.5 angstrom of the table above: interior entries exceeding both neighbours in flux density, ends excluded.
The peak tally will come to 1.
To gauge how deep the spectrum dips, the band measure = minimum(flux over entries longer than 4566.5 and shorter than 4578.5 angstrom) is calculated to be 23.94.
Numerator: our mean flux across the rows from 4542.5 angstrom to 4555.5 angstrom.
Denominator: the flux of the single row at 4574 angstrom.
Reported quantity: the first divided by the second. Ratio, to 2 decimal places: 0.91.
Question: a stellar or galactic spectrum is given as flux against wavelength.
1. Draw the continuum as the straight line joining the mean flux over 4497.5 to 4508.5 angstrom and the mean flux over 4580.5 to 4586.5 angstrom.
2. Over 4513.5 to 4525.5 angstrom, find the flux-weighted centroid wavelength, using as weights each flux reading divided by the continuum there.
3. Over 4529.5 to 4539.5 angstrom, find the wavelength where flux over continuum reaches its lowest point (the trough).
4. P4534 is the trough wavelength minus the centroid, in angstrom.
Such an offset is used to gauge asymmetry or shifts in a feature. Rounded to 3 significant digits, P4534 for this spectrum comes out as 14.5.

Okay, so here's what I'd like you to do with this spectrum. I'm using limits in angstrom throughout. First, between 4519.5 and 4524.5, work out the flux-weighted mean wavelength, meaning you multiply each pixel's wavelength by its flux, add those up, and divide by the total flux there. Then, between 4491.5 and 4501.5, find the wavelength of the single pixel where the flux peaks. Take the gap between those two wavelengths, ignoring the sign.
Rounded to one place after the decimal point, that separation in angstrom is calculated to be 21.0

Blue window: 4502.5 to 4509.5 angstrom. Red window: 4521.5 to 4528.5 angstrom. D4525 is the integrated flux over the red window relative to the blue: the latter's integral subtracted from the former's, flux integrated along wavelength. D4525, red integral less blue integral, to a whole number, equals -25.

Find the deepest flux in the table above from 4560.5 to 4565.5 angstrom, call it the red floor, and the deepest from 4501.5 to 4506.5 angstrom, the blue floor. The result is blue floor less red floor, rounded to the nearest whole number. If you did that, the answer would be 3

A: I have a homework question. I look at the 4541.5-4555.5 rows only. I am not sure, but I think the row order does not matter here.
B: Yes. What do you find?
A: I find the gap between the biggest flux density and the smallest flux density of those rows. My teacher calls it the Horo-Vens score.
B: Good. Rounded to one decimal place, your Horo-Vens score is 4.3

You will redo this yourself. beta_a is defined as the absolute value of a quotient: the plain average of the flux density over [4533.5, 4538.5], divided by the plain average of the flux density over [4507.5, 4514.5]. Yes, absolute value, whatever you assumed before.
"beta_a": 0.92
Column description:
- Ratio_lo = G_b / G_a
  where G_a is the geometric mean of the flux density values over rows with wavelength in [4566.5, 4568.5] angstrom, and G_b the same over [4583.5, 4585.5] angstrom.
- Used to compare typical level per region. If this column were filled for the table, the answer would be 1.01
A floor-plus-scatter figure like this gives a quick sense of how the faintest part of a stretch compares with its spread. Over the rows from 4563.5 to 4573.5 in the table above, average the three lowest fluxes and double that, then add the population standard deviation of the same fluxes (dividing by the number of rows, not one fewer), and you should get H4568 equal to 48.7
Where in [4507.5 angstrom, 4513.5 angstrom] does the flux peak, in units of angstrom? 4508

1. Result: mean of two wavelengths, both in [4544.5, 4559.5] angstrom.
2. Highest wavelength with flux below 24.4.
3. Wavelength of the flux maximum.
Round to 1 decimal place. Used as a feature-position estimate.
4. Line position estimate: 4557.0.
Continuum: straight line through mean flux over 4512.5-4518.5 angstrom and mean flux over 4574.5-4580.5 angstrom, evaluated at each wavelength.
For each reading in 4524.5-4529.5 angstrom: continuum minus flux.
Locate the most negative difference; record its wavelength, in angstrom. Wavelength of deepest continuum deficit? 4529 angstrom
